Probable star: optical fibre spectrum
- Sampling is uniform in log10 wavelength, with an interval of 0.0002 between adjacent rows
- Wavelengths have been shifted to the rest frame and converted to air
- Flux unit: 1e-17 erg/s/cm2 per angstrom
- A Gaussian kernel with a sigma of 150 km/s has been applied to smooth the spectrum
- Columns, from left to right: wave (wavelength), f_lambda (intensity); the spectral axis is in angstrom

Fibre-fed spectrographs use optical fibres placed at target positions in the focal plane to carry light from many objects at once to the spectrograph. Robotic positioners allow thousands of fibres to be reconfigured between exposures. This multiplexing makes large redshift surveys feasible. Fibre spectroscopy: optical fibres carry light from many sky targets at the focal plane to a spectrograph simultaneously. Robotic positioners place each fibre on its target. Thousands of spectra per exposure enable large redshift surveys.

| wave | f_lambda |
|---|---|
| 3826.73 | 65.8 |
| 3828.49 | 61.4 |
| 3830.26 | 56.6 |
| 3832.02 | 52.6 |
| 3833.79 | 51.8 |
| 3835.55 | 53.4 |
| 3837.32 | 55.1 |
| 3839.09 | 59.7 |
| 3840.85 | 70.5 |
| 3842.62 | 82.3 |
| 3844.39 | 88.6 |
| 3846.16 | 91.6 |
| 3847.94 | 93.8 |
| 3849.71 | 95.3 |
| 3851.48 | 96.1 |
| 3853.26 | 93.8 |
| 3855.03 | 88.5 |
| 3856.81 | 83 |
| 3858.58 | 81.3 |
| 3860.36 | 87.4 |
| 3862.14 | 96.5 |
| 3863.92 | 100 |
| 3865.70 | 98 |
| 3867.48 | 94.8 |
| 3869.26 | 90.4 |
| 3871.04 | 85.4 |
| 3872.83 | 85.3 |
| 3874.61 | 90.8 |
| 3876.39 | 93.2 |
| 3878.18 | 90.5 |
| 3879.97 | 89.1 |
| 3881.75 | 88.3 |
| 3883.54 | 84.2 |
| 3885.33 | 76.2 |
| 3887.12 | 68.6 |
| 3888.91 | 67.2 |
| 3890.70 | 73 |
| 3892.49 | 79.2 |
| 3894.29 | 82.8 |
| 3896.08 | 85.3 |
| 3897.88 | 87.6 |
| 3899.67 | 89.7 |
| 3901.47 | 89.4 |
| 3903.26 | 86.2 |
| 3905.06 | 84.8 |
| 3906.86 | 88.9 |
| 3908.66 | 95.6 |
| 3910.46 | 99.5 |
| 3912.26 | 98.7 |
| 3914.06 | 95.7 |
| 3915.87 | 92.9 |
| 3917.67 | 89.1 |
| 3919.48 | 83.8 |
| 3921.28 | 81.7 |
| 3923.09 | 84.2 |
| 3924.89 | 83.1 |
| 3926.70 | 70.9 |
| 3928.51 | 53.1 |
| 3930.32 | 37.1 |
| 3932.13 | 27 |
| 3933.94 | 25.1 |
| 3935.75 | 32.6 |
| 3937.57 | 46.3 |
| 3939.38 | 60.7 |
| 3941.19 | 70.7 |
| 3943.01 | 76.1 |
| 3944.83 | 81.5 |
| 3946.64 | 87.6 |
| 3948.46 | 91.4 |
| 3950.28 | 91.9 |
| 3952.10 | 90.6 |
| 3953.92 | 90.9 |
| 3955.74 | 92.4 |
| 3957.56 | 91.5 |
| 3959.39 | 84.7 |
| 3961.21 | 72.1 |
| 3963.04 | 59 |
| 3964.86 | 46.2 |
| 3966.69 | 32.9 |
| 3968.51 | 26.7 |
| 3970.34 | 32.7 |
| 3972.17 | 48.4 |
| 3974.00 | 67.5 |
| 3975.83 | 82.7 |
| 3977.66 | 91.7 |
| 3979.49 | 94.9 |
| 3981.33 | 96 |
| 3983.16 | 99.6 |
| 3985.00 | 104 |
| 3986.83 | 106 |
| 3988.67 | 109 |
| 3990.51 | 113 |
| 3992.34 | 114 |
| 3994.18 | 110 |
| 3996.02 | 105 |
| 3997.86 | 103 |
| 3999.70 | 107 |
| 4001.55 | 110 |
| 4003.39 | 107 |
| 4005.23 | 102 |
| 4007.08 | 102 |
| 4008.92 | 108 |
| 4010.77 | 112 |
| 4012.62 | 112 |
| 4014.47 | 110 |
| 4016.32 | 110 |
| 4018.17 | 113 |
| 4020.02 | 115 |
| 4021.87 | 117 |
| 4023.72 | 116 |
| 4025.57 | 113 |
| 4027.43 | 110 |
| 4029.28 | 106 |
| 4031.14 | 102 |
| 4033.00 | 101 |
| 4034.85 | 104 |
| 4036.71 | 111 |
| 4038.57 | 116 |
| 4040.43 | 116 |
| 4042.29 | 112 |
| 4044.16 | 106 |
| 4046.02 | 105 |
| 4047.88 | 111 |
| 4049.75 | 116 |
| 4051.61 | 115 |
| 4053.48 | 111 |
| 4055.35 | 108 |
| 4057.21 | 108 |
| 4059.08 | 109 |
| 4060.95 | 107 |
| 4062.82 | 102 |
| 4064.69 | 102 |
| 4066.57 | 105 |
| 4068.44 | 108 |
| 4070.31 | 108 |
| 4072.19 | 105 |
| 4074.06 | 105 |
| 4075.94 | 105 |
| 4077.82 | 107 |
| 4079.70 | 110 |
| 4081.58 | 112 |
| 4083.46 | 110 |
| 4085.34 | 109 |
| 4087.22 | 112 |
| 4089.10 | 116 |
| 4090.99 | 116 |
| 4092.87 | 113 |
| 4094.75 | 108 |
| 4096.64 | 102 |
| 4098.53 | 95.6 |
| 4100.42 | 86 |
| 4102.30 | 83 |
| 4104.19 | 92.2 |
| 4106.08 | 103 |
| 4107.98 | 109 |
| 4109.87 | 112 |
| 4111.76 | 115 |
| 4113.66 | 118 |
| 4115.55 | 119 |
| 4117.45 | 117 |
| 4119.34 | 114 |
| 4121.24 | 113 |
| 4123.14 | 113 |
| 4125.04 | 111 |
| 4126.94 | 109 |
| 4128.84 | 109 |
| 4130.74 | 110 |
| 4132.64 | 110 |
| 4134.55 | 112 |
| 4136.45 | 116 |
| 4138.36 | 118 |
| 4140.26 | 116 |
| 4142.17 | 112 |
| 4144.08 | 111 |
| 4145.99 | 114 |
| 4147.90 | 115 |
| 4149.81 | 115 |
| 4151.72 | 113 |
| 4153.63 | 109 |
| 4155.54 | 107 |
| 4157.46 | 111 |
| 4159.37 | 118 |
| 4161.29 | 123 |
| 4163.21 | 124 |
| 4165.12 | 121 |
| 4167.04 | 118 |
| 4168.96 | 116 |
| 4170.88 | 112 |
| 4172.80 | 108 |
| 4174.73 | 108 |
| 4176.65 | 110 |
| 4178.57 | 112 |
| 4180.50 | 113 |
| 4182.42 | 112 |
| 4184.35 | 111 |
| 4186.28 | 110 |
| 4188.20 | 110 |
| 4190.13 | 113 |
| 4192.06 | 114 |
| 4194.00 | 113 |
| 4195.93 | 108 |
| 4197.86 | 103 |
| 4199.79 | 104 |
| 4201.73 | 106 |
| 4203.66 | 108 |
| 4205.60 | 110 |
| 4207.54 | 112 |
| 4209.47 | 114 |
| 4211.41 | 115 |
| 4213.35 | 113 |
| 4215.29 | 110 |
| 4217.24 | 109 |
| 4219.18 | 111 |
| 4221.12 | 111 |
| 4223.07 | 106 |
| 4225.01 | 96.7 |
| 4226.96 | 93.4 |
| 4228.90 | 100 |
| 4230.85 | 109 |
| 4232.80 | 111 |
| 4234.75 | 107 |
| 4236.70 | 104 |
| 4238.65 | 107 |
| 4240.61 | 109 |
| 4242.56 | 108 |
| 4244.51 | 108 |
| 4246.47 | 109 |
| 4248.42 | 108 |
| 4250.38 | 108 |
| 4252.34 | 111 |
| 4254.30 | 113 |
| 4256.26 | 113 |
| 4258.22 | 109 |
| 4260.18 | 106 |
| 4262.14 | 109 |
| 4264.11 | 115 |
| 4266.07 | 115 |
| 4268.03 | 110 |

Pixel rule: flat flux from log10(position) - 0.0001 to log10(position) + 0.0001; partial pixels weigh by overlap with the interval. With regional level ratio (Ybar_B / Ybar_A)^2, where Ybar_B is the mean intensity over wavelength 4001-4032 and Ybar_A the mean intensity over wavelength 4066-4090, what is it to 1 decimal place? 1.0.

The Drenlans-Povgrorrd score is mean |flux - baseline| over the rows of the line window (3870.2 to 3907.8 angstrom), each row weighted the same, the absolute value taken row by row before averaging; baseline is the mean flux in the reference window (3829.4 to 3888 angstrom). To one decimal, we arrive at 6.3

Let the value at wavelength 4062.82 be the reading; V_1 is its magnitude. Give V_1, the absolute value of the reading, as 102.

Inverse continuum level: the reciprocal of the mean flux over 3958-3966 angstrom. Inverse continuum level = 0.015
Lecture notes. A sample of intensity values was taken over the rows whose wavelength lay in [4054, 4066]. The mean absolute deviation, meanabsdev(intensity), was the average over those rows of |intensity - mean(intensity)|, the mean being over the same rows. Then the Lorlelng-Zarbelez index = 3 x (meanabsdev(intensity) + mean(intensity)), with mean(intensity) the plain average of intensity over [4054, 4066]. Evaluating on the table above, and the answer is 326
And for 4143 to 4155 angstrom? 344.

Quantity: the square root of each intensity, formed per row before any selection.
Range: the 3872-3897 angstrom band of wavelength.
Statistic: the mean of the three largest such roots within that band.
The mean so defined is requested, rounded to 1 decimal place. 9.6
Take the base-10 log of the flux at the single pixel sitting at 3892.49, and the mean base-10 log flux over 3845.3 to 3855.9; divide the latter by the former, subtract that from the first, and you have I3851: 0.86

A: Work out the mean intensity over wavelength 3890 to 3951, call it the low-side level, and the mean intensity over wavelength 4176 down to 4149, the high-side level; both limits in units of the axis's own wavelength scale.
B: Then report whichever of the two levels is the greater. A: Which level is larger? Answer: 114.5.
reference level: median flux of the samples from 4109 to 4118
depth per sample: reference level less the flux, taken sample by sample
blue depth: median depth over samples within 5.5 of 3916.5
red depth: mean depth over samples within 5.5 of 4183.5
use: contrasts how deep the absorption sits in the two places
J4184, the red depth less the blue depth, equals -20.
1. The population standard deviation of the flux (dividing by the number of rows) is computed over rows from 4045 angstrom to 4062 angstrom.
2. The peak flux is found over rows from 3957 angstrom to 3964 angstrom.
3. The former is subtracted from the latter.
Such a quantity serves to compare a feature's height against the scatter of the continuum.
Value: 88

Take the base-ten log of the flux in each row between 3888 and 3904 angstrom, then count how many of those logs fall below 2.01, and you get 9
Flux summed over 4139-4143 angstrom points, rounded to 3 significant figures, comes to 228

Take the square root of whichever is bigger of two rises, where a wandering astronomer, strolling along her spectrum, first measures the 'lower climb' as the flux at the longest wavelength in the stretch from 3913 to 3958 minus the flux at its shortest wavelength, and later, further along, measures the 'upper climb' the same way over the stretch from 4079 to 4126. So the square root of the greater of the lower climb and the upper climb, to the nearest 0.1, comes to 1.0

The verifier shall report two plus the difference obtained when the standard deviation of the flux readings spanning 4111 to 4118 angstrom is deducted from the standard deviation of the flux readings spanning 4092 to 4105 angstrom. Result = 11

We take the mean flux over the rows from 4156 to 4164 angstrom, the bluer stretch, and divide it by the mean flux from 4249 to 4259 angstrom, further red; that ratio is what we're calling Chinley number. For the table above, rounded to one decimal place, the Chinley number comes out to 1.1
